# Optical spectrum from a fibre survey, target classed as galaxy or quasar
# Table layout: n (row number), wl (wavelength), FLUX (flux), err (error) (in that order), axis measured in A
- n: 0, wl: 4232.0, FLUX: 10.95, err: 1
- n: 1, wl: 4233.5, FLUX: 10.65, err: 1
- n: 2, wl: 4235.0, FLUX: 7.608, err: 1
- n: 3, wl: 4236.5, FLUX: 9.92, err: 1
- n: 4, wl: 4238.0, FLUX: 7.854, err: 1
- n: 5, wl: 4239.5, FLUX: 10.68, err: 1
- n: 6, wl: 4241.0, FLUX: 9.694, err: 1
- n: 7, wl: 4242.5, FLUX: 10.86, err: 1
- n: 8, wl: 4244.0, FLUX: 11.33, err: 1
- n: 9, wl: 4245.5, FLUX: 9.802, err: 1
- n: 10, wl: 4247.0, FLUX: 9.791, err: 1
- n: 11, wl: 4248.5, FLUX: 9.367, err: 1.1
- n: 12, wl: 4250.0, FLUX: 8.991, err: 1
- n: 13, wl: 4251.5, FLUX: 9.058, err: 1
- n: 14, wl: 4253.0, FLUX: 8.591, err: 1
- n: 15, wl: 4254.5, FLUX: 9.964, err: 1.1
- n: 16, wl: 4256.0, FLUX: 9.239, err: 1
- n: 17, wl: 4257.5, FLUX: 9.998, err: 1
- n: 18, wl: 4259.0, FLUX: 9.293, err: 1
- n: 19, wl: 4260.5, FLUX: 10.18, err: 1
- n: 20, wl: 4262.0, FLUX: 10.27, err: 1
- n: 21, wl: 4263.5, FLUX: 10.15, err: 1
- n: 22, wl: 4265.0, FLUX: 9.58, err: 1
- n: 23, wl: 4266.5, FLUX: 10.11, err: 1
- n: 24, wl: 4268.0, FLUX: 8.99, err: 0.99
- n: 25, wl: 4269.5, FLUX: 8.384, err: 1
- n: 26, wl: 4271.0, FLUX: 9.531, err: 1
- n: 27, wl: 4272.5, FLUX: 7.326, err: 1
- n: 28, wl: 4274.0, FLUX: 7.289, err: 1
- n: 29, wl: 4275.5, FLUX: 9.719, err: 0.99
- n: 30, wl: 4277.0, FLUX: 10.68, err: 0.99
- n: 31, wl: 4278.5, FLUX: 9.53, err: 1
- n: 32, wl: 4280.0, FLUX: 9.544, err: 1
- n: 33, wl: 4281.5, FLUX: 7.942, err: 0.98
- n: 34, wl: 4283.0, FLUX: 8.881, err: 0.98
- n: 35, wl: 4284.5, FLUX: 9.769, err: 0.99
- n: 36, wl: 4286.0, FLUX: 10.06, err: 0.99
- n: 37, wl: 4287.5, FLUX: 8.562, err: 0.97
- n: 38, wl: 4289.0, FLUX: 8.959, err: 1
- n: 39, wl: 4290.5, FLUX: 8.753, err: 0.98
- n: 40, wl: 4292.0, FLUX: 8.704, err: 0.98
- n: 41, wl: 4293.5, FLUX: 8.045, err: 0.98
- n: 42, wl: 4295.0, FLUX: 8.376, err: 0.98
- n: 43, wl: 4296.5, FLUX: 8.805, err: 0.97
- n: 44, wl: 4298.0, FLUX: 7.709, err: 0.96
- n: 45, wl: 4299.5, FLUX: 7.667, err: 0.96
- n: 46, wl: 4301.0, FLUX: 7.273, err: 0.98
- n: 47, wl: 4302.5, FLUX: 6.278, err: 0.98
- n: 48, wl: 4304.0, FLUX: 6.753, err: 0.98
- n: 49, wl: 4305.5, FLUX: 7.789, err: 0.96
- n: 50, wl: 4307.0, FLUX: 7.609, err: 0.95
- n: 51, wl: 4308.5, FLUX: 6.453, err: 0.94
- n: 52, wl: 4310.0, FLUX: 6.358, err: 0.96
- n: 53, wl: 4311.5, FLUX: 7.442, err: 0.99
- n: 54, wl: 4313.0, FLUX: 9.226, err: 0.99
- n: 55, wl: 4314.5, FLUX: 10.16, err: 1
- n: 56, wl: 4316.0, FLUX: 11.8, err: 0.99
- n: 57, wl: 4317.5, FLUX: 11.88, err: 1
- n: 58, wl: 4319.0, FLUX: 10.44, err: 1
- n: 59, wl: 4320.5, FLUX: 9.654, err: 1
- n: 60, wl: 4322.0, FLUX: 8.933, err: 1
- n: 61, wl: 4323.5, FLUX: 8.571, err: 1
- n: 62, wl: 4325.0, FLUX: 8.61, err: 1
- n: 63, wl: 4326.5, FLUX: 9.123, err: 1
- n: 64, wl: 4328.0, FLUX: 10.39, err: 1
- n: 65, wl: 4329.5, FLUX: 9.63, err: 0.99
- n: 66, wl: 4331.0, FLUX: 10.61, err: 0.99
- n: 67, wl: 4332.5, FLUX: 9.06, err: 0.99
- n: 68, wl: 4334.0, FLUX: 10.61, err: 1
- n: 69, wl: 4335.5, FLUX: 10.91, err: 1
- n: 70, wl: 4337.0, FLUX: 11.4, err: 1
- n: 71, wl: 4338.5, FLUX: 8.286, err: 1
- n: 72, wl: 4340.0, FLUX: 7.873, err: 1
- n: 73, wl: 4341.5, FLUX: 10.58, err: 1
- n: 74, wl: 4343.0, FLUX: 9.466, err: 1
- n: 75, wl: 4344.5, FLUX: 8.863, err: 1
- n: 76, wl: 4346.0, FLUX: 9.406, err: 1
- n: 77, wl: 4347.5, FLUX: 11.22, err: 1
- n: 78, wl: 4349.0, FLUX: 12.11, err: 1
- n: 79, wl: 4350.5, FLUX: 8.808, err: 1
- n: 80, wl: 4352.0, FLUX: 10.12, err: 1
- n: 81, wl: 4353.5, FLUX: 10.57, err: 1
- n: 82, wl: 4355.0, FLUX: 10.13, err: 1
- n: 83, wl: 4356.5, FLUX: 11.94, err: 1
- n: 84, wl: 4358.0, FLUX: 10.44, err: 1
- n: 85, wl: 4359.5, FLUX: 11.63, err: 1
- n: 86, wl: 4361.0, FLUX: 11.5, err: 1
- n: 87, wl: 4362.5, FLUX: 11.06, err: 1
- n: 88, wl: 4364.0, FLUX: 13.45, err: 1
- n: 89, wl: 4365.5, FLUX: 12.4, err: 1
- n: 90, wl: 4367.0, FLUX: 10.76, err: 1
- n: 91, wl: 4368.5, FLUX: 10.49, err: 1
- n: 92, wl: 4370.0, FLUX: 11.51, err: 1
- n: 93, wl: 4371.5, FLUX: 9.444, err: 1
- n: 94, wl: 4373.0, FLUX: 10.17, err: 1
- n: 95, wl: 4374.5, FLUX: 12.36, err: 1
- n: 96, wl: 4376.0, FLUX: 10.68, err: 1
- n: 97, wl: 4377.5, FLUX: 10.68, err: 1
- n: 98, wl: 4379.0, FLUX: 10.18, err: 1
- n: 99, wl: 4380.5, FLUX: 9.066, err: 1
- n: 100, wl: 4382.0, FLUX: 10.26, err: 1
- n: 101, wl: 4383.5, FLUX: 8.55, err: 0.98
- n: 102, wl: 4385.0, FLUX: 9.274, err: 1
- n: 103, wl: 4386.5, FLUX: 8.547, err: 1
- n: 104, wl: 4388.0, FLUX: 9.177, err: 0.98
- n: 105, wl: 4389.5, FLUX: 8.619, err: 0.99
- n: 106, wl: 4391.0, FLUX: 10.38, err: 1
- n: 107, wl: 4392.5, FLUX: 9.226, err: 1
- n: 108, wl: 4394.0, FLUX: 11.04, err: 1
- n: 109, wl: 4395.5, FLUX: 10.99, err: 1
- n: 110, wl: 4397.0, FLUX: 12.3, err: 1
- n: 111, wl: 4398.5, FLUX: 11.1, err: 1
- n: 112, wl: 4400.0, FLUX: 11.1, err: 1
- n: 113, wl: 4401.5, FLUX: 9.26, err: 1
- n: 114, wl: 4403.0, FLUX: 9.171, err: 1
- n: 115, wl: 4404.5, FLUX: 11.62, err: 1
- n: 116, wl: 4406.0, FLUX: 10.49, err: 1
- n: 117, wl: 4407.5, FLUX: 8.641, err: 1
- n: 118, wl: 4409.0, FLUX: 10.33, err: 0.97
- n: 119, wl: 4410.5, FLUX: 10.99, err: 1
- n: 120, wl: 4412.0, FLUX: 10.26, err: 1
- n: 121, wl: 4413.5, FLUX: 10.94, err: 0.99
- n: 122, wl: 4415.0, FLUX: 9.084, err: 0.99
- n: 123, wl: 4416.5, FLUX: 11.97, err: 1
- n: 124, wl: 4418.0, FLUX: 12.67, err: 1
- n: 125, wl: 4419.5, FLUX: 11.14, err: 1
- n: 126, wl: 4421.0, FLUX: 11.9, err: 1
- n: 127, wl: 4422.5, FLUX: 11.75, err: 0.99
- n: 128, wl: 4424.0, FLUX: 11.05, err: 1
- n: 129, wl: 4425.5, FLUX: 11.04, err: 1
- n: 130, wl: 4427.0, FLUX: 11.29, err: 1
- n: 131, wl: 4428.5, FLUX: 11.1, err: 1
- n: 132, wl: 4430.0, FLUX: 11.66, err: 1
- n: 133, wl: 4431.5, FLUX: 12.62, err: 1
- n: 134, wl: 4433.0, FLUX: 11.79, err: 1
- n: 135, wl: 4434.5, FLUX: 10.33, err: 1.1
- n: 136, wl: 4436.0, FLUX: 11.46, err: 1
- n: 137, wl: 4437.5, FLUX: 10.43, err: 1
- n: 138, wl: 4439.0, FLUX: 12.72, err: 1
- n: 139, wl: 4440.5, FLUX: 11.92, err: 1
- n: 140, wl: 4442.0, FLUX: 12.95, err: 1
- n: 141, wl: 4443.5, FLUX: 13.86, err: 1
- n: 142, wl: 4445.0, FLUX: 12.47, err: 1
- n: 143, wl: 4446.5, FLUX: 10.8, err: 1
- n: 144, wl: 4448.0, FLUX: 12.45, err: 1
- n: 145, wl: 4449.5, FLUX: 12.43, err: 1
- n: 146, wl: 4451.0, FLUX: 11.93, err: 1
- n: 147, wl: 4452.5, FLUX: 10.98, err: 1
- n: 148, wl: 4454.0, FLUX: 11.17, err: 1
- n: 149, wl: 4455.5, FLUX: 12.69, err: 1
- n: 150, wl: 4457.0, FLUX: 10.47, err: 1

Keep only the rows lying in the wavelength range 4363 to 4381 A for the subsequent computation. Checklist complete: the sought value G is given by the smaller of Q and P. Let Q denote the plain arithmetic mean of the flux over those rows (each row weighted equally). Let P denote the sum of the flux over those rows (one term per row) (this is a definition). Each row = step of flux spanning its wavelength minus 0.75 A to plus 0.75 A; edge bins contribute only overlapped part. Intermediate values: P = 131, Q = 10.9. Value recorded 10.9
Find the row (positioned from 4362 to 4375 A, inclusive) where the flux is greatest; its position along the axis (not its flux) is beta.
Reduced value 4364.0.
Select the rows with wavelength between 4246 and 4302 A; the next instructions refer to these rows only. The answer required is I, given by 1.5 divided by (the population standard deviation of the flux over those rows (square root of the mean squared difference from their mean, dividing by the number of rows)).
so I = 1.7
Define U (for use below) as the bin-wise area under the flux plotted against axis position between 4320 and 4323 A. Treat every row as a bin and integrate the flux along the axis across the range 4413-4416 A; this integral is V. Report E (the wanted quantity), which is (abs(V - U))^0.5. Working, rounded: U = 27.6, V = 30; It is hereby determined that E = 1.6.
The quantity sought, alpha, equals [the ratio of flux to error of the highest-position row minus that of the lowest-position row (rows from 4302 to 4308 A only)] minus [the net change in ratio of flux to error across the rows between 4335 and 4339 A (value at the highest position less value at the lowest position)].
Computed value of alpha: 4.2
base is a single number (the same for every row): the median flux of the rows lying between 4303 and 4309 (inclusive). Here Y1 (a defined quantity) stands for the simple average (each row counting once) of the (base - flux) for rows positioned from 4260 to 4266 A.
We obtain -2.9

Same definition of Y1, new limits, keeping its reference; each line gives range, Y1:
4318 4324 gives -2.2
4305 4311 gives 0.1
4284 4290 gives -2.2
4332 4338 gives -3.3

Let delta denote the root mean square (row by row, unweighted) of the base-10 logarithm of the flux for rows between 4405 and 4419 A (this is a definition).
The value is 1.02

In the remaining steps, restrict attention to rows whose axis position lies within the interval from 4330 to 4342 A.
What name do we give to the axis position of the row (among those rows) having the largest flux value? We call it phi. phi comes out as 4337.0 A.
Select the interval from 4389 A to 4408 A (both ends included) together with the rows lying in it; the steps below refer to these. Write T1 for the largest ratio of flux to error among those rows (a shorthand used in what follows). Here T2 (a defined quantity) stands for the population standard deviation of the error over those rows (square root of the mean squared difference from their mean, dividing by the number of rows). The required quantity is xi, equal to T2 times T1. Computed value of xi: 0.033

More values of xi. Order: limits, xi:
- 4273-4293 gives 0.102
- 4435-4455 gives 0.000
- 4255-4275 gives 0.027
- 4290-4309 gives 0.121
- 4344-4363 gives 0.000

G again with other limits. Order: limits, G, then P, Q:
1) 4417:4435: 11.5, 138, 11.5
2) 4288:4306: 7.9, 95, 7.9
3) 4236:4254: 9.7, 116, 9.7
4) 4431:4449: 12.0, 144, 12.0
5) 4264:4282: 9.1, 109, 9.1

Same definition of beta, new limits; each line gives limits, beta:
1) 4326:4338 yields 4337.0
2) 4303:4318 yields 4317.5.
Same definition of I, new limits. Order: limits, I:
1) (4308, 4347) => 1.1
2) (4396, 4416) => 1.4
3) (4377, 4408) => 1.4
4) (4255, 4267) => 3.8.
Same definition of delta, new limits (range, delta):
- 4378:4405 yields 1.00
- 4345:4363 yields 1.03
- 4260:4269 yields 0.99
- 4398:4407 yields 1.02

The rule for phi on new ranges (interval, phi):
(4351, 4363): 4356.5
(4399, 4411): 4404.5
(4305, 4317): 4316.0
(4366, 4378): 4374.5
